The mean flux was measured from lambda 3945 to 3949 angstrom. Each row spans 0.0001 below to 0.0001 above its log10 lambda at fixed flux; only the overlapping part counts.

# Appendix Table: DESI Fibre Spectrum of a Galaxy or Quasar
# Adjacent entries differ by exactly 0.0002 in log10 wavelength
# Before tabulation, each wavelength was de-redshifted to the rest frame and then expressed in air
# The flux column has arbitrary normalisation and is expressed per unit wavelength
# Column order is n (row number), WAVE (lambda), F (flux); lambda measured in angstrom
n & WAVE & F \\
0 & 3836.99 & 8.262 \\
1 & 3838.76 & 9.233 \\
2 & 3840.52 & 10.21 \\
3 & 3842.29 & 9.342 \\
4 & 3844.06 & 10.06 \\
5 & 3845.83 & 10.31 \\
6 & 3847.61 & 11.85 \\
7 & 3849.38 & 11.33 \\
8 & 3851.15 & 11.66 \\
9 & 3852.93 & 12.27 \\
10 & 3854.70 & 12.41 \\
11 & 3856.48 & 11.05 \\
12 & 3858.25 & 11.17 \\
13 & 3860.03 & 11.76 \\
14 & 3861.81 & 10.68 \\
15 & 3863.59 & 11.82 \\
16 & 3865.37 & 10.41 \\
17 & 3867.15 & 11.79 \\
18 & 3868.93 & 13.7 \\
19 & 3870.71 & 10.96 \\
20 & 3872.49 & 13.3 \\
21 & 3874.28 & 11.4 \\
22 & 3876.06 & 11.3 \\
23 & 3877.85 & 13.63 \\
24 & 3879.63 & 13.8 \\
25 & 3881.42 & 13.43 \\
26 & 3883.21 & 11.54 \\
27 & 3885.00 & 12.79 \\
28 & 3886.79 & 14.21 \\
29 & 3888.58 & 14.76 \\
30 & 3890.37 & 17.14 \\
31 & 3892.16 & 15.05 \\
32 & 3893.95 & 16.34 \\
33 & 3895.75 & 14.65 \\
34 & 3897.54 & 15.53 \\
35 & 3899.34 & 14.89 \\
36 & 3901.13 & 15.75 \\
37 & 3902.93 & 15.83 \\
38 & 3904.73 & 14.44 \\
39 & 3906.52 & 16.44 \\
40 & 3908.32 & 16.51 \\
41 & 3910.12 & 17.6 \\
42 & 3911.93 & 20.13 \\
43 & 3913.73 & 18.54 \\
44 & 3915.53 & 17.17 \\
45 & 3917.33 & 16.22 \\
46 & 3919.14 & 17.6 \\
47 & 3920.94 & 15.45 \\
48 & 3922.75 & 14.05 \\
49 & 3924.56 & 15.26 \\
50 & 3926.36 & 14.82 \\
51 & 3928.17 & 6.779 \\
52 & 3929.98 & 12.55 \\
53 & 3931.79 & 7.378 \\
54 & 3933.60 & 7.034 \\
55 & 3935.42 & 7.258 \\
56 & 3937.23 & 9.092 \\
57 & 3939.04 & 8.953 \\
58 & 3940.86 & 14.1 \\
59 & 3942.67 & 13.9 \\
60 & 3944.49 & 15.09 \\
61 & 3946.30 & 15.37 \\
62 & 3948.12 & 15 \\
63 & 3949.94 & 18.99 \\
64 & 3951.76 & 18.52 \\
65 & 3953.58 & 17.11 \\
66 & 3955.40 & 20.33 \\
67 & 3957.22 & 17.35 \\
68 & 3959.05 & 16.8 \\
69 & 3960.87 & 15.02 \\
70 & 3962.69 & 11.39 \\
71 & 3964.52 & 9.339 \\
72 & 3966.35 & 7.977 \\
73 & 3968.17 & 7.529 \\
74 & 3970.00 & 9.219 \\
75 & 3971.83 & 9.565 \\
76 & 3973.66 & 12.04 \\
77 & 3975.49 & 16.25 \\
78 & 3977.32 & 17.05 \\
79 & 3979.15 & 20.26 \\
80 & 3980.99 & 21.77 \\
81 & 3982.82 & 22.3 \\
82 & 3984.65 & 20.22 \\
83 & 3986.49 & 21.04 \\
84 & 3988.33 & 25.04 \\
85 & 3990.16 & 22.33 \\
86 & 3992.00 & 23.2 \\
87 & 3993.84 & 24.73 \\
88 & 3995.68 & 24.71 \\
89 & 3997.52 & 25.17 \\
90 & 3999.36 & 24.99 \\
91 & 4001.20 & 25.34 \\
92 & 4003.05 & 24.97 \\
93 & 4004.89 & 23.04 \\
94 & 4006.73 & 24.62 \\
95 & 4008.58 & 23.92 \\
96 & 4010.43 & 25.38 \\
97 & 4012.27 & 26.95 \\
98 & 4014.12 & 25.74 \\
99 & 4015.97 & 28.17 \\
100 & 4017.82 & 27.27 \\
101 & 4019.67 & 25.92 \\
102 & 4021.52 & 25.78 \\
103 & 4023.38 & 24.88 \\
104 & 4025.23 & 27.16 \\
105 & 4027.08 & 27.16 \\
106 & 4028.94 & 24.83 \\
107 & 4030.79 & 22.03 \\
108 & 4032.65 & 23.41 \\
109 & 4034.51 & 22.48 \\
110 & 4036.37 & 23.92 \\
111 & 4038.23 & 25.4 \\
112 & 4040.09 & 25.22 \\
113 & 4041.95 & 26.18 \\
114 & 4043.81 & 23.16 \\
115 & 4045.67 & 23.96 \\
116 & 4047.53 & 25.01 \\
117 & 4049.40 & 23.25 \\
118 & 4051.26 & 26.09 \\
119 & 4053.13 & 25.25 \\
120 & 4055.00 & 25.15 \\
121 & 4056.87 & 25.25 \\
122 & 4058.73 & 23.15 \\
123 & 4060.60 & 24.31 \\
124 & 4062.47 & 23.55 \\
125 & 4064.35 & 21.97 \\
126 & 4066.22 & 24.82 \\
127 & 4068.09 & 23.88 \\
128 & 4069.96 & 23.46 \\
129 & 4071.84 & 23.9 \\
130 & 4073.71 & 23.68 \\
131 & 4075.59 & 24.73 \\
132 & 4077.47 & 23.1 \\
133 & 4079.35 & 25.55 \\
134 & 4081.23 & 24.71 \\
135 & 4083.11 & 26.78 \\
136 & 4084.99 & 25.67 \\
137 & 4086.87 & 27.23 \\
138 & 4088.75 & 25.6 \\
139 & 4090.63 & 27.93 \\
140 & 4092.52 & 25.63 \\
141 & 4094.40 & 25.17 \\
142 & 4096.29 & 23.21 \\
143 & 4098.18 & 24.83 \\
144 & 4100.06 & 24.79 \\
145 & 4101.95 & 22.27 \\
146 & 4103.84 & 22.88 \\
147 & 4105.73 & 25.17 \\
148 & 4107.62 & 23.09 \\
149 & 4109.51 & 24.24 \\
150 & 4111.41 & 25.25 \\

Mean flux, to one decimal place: 15.2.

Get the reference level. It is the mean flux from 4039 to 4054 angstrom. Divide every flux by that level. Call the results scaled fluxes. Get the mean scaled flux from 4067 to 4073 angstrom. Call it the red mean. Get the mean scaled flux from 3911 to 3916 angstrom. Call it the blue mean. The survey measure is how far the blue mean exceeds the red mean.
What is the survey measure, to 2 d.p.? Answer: -0.21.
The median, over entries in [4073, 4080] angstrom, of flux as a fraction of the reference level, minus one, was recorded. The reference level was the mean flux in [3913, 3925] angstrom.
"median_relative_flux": 0.48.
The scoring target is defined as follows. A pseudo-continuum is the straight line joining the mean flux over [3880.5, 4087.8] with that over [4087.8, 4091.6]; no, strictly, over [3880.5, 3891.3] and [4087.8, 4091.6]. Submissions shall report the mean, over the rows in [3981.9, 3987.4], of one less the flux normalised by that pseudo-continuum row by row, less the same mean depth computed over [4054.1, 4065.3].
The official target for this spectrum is -0.1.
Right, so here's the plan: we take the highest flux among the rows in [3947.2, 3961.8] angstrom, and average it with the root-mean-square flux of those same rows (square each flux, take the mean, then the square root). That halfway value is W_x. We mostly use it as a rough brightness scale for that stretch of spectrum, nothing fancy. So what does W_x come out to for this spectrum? 18.9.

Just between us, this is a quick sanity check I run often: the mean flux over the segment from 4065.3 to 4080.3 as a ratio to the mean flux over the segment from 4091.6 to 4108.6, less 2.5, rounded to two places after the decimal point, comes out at -1.50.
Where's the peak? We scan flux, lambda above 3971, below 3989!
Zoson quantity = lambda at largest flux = 3988.33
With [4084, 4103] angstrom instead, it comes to 4090.63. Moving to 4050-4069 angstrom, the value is 4051.26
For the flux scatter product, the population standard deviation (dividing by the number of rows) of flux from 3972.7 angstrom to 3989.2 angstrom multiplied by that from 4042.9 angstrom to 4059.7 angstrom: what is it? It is 3.8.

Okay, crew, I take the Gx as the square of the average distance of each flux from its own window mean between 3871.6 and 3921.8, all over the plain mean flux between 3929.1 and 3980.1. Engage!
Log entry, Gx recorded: 0.21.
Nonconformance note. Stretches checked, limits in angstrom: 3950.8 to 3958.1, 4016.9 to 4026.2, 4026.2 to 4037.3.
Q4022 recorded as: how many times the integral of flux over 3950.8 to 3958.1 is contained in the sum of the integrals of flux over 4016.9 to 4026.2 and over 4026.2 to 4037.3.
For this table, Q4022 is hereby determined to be 3.8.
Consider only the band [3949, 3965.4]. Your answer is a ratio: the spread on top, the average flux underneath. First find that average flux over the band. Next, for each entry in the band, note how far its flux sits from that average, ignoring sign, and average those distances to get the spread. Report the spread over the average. 0.17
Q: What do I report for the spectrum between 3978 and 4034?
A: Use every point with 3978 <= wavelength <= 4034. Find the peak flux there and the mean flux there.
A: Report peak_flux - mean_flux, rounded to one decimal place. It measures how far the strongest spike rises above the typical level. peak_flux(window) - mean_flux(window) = 3.8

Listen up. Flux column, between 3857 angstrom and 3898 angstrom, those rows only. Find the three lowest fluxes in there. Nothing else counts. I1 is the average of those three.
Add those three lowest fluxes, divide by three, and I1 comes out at 11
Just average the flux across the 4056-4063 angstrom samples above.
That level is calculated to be 24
